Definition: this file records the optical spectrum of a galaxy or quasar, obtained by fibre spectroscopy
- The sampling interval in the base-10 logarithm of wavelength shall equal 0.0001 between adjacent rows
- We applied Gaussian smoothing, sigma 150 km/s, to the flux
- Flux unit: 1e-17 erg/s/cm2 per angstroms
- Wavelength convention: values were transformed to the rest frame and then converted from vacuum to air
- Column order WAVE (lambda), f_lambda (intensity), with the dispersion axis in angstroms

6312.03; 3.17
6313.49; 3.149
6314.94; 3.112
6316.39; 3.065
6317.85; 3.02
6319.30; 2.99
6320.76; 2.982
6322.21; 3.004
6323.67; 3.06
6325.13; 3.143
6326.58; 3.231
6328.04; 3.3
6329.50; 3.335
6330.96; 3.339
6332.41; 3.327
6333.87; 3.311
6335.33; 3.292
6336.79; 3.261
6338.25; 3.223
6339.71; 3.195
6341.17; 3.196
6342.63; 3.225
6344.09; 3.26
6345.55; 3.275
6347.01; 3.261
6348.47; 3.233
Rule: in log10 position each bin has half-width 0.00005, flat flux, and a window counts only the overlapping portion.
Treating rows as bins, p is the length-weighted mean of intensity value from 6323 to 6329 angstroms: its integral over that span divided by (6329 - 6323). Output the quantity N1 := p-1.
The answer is 2.19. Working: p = 3.19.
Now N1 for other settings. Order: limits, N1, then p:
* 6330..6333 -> 2.34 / 3.34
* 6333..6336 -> 2.30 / 3.30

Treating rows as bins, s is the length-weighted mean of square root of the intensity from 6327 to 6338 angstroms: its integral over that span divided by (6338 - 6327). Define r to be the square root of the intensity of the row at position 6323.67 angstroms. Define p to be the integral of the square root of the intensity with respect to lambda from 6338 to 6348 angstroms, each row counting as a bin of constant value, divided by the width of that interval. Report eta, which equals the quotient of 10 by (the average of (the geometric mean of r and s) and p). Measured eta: 5.58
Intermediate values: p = 1.80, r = 1.75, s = 1.82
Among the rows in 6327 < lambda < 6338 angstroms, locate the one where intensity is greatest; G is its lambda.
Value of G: 6330.96 angstroms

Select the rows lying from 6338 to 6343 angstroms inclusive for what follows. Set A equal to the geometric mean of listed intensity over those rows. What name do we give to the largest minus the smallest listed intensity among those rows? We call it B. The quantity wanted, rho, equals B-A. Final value -3.18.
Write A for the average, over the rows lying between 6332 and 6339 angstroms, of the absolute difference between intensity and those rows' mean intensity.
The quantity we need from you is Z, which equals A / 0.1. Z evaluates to 0.326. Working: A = 0.0326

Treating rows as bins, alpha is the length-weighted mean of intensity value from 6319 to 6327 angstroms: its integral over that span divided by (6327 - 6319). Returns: 3.07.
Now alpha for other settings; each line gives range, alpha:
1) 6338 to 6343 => 3.21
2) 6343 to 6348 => 3.26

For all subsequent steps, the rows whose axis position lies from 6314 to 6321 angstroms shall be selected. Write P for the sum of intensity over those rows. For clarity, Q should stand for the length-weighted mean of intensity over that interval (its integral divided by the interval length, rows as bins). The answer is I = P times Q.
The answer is 46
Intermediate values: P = 15.2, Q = 3.04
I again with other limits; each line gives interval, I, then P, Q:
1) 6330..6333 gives 22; 6.7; 3.34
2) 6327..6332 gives 33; 10.0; 3.32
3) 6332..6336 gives 33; 9.9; 3.31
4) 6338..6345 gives 52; 16.1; 3.22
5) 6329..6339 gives 76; 23.1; 3.30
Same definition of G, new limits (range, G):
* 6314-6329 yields 6328.04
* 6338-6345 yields 6344.09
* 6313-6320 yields 6313.49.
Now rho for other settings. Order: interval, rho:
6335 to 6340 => -3.15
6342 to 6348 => -3.21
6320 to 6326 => -2.89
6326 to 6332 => -3.19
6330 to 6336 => -3.27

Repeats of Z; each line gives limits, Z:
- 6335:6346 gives 0.311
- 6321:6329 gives 0.943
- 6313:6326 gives 0.527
